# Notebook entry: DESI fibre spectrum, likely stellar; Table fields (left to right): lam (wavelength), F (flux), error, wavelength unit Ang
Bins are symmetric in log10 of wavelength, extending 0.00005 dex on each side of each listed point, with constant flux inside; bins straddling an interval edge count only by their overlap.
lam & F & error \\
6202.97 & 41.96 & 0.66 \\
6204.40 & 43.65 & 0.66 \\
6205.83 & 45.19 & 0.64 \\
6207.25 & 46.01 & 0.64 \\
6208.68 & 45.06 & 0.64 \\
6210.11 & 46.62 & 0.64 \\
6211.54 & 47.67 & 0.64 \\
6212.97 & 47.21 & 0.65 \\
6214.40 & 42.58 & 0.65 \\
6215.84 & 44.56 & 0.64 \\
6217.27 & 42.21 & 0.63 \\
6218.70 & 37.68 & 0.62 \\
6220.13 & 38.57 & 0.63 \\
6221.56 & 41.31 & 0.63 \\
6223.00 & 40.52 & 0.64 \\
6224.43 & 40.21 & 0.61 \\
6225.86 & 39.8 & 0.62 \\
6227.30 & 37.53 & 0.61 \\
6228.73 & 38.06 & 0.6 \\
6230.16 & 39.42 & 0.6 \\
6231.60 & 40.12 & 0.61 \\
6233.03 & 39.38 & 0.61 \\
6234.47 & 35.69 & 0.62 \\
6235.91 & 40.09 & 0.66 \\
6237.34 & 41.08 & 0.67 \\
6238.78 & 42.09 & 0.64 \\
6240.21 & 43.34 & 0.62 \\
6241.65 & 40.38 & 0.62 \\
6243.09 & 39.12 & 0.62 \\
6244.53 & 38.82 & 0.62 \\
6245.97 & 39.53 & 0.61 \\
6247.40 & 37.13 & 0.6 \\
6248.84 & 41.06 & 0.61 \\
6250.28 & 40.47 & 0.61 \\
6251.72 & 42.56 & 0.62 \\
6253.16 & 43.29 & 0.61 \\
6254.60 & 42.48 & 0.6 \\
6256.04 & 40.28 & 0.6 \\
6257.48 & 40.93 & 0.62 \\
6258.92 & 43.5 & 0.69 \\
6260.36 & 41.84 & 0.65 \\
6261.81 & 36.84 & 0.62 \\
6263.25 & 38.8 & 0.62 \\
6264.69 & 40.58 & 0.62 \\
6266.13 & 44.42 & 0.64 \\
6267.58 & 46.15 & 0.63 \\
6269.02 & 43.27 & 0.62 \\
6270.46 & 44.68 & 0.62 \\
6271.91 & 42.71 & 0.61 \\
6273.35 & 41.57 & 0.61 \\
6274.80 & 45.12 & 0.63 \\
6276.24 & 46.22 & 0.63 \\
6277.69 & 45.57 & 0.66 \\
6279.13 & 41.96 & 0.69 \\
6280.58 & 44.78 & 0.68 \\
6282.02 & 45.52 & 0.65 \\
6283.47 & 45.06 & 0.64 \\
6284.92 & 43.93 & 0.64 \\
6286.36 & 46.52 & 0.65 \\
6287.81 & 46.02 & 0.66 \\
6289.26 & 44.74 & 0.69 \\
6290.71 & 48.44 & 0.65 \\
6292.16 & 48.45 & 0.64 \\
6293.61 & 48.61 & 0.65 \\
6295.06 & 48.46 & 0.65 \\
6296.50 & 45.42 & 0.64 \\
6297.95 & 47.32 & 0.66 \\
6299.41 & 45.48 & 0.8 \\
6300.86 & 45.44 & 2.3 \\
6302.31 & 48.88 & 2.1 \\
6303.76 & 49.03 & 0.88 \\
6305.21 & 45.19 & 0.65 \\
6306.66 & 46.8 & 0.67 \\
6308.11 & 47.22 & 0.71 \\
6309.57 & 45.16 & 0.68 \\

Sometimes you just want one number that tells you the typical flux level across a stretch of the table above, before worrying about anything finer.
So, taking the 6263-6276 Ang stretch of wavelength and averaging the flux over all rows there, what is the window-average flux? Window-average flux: 43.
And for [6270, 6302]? 46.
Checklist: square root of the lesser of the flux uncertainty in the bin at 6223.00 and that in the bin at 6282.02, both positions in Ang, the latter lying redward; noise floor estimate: 0.800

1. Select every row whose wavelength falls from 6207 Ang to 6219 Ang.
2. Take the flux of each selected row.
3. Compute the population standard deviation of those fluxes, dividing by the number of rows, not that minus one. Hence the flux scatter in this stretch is 3.0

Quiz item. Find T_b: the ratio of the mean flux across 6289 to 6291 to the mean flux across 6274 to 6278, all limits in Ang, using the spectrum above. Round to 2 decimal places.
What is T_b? 1.02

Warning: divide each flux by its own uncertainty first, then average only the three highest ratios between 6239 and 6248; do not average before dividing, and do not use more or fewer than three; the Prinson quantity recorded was 66.6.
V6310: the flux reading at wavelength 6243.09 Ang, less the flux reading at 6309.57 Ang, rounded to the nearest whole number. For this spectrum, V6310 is -6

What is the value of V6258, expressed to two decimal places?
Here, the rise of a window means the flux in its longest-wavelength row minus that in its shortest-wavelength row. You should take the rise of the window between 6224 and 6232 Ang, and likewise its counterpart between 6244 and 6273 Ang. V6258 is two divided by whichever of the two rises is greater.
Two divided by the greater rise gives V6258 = 0.51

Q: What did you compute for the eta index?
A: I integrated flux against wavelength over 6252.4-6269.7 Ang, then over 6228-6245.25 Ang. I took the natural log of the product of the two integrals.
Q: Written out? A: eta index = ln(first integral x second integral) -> 13.1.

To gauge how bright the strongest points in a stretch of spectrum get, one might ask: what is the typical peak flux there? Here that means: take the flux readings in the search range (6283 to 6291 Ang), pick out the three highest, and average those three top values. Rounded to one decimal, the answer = 47.0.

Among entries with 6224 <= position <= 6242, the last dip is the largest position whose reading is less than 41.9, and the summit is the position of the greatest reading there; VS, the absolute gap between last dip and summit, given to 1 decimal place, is 1.4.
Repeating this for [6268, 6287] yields 13.0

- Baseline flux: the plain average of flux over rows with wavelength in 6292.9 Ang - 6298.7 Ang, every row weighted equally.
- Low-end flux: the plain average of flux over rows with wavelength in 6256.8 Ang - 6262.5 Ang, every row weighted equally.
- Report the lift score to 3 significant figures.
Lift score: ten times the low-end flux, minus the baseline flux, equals 360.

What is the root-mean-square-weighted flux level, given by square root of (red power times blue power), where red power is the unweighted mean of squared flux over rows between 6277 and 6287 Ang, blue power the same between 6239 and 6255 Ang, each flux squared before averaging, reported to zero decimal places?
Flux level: 1827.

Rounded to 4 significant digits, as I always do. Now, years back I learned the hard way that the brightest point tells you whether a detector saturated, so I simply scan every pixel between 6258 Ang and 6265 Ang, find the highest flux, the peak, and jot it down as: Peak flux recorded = 43.50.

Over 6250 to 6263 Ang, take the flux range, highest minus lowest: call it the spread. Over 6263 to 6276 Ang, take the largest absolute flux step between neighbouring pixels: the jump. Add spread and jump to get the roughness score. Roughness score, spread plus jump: 10.5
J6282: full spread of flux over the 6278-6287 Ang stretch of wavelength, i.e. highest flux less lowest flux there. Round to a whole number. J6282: 5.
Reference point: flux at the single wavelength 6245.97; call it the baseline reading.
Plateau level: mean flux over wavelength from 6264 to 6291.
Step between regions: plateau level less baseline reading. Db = 5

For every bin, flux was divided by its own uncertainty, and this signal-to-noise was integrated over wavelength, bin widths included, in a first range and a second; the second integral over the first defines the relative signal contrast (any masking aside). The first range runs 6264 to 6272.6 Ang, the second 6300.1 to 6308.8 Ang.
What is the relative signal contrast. 0.73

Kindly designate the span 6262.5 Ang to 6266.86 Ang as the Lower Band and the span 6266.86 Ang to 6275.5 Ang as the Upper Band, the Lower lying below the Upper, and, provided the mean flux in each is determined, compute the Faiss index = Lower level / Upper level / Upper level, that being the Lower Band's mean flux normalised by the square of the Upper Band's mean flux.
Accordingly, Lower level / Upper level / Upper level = 0.021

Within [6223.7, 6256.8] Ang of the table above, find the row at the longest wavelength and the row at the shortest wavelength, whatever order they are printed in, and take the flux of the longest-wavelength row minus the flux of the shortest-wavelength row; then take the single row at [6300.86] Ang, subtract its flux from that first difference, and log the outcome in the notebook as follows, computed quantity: -45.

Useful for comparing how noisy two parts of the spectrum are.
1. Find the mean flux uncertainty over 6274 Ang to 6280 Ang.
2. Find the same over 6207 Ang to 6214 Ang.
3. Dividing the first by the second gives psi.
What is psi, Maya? 1.02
